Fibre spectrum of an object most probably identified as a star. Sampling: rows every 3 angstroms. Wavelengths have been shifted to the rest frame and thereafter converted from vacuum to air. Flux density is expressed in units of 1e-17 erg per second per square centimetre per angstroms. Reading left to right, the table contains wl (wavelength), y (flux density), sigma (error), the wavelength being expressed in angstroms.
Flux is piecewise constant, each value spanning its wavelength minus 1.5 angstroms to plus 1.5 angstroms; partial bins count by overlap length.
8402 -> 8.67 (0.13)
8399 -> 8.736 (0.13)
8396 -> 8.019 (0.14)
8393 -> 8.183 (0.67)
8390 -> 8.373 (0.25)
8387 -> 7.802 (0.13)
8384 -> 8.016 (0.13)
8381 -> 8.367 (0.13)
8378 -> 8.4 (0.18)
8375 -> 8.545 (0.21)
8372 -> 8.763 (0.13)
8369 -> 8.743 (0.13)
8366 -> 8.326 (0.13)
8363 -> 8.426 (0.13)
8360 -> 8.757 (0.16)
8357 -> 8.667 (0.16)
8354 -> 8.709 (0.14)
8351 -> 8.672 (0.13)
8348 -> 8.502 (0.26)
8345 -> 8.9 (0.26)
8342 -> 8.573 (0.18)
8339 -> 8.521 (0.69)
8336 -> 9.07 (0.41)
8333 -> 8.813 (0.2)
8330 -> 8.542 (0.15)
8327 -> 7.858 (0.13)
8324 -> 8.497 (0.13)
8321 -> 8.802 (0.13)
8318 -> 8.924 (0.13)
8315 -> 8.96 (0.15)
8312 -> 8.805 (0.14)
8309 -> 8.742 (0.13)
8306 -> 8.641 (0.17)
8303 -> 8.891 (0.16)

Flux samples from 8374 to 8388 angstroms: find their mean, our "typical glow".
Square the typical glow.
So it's 67.7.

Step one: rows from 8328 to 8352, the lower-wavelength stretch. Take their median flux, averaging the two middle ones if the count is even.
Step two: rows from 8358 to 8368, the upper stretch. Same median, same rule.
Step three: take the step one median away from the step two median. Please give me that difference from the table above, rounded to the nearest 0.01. -0.20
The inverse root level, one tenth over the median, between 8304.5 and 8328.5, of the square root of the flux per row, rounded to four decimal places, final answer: 0.0338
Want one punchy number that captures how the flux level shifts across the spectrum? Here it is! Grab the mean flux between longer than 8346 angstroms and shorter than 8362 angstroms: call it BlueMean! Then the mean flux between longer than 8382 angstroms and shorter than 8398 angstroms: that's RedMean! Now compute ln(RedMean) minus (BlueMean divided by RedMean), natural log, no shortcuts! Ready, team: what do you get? 1.02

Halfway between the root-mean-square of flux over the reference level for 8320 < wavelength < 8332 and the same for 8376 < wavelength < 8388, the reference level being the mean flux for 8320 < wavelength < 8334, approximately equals 0.98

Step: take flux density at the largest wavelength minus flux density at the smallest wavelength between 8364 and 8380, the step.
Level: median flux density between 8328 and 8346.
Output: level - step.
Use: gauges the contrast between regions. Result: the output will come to 8.6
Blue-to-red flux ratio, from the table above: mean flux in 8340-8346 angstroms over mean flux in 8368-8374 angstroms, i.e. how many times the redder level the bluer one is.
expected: 1.00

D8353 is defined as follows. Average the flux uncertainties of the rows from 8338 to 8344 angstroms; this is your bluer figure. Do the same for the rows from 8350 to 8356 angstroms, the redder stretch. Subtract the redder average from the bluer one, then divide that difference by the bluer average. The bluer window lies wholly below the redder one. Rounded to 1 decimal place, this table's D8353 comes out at 0.7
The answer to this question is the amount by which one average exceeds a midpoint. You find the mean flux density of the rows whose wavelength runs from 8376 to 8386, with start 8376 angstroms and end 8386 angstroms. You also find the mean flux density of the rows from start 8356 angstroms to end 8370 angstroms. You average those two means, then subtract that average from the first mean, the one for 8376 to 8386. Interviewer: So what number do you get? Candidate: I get -0.161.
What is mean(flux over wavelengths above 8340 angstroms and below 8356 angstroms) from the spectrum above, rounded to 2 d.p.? 8.67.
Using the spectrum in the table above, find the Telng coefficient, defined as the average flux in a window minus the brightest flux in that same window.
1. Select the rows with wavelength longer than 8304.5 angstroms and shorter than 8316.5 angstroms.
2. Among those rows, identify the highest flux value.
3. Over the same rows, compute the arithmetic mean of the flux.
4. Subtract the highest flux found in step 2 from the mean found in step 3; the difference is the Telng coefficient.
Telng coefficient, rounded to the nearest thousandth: -0.173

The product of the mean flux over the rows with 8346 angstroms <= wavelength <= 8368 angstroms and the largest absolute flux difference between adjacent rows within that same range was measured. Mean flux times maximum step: 2.8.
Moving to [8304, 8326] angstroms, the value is 2.7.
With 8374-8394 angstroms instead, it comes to 4.7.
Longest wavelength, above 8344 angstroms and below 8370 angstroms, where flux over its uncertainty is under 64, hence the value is 8360 angstroms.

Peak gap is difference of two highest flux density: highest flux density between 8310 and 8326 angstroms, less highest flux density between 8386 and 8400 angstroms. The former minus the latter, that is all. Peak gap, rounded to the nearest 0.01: 0.22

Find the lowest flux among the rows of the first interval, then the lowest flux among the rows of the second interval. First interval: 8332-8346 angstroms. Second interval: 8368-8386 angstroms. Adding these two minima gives 16.5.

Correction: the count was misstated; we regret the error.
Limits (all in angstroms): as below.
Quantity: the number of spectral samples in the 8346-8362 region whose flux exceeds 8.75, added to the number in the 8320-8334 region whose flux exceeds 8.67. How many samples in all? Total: 3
